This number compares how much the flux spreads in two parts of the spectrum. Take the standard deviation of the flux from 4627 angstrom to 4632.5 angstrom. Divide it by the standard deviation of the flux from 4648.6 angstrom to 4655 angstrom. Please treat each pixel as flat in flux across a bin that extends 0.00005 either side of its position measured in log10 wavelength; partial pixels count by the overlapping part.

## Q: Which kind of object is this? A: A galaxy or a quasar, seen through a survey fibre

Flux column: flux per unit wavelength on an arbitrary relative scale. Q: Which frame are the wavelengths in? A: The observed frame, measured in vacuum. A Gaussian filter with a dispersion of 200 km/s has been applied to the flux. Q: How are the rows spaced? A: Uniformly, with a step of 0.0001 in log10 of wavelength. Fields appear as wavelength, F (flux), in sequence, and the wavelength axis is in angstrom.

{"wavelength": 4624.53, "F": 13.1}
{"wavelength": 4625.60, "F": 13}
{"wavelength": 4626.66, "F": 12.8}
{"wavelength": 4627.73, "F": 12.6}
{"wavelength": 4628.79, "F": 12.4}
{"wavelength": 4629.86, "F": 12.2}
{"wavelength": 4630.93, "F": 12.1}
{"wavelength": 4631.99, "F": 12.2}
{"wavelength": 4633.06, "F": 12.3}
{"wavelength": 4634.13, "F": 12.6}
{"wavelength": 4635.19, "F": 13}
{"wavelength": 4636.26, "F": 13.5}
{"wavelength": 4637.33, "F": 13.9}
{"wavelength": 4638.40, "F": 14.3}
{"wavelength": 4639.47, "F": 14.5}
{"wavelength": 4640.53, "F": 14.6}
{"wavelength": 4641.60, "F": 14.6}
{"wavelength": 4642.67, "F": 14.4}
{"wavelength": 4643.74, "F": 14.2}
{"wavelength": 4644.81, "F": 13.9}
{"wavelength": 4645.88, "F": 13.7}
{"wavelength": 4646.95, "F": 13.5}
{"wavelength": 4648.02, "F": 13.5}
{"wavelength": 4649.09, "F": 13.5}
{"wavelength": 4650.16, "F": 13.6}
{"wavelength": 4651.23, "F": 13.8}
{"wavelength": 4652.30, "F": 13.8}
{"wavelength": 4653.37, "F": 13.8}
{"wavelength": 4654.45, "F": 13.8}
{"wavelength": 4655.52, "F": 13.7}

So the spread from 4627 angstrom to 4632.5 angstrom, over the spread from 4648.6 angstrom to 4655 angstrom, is 1.5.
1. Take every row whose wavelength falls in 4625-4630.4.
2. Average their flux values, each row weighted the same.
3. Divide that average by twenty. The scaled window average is 0.63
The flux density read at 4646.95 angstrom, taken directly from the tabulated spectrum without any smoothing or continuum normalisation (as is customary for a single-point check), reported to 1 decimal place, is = 13.5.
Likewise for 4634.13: 12.6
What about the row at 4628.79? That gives 12.4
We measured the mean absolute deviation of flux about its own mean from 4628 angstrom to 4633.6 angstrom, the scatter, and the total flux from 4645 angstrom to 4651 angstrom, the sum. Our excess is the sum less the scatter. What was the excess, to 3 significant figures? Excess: 67.7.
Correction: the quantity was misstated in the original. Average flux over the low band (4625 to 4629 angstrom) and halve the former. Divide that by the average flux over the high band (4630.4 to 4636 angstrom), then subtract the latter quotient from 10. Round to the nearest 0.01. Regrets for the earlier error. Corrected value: 9.49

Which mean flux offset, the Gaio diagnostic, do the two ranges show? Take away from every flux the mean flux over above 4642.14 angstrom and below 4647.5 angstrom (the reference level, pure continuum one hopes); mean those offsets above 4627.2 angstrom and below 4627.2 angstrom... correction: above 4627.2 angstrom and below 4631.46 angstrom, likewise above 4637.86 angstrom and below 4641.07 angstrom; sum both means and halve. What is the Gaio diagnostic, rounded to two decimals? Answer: -0.54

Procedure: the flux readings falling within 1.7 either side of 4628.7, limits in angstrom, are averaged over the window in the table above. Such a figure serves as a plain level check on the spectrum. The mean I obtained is 12.4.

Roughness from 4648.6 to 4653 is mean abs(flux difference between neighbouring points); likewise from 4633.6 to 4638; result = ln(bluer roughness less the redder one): -1.1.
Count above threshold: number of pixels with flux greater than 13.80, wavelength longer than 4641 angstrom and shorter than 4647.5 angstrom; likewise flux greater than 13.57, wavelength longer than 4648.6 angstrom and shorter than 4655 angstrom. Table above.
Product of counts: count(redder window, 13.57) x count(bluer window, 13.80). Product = 20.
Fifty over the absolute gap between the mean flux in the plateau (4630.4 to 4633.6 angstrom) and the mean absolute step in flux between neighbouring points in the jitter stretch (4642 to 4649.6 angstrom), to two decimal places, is 4.15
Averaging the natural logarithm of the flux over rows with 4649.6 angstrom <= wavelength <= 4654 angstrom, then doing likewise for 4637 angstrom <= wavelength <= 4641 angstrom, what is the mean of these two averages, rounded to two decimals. 2.64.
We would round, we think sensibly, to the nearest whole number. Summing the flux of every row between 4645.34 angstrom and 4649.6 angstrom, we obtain 54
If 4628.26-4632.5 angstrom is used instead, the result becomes 49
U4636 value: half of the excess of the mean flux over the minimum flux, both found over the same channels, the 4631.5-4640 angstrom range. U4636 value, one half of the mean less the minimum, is 0.54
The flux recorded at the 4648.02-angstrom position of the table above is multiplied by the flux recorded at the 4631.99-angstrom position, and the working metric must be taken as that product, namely 165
